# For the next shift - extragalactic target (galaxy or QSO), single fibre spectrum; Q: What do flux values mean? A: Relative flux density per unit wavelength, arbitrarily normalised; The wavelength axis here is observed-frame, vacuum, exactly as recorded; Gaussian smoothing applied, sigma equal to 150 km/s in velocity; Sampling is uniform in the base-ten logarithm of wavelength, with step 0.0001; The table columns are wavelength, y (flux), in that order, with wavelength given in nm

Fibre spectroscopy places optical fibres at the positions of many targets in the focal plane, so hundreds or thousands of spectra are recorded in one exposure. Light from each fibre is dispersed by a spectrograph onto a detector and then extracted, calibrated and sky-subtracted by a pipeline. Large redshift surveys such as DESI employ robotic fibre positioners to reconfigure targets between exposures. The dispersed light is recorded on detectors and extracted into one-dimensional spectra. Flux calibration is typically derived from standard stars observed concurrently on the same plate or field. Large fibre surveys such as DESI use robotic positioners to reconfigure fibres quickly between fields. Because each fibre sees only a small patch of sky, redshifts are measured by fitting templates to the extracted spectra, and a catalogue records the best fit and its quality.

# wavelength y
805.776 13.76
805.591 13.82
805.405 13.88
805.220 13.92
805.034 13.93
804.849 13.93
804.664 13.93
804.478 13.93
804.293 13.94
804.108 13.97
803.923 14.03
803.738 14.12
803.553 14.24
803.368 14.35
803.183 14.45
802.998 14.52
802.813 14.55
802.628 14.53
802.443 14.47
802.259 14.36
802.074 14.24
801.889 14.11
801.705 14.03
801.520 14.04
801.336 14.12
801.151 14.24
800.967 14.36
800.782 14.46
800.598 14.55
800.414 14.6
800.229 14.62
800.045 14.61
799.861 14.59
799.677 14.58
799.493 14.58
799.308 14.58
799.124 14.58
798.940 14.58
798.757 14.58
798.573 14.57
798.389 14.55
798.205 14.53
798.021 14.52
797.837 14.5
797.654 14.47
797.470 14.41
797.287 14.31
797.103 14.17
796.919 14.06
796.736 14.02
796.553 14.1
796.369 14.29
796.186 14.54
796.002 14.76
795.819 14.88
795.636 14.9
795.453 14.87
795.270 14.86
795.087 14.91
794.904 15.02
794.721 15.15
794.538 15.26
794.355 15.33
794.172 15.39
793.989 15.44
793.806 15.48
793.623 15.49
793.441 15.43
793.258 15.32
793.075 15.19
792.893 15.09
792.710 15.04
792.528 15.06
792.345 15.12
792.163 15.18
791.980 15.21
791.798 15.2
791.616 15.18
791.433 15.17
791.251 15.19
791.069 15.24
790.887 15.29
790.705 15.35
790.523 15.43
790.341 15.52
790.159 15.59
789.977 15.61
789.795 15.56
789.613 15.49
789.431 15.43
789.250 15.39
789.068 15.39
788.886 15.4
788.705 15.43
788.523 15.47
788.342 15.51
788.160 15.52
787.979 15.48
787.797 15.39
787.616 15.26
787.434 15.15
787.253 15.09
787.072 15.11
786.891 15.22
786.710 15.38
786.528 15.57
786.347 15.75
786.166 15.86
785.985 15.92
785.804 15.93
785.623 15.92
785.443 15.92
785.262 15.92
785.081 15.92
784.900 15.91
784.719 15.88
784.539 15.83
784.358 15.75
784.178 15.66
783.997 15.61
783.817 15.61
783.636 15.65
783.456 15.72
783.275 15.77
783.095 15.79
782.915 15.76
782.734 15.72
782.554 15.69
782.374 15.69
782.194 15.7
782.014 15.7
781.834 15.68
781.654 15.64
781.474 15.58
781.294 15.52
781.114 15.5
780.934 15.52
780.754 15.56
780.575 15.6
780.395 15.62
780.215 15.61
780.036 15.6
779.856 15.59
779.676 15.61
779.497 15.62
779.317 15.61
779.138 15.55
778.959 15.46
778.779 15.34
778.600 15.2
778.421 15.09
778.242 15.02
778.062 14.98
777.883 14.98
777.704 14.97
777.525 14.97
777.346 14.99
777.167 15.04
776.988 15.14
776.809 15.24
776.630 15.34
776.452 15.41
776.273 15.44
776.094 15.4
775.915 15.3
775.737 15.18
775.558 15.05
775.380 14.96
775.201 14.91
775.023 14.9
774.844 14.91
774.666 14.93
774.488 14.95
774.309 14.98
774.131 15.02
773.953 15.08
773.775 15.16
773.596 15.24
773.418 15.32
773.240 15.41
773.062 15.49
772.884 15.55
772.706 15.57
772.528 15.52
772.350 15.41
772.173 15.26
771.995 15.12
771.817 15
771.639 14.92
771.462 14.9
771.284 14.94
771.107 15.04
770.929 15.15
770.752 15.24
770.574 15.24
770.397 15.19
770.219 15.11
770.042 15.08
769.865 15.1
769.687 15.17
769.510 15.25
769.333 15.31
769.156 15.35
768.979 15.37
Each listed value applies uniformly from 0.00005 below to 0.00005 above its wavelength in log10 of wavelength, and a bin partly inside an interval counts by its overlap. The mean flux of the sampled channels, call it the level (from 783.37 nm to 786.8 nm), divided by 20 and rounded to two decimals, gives 0.79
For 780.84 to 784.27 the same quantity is 0.78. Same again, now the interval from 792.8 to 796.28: 0.76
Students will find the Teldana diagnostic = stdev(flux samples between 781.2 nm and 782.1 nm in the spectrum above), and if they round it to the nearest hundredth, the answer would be 0.07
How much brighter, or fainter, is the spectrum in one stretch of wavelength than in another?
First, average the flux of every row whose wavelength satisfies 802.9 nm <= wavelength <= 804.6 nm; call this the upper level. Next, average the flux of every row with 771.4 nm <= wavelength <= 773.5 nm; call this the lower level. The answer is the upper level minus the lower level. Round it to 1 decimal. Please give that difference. -1.1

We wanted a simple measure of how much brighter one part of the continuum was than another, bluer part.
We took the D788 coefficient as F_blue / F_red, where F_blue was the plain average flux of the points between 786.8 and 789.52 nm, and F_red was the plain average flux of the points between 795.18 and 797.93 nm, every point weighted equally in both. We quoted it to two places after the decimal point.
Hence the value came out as 1.06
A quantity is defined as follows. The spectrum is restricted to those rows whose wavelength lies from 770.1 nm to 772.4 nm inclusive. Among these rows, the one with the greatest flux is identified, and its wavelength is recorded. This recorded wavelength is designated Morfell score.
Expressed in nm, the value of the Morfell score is 772.350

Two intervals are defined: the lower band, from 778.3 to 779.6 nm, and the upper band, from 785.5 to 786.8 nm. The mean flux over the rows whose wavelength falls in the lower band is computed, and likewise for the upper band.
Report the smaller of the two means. 15.4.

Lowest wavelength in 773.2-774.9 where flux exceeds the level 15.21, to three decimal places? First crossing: 773.240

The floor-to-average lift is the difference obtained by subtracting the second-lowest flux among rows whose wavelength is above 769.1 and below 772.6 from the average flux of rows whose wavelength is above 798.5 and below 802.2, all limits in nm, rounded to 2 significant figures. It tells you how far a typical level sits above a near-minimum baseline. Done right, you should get -0.49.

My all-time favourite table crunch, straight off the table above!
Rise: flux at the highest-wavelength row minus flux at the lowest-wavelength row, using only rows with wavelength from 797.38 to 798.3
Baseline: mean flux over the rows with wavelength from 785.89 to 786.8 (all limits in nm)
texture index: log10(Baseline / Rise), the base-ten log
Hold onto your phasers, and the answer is 2.12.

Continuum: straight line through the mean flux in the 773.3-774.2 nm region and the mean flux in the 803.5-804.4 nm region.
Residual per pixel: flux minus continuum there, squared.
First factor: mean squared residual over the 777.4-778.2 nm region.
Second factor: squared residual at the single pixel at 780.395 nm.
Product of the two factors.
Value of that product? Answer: 0.00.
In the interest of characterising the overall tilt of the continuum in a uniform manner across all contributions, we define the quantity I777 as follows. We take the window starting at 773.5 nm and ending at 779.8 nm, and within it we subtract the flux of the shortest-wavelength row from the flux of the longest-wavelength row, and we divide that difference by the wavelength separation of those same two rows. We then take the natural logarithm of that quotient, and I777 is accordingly -2.8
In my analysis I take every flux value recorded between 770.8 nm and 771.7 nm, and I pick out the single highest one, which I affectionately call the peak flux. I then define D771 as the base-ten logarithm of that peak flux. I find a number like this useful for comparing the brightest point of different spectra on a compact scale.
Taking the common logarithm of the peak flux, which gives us 1.180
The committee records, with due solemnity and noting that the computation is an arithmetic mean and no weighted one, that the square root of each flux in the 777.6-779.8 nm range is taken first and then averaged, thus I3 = 3.910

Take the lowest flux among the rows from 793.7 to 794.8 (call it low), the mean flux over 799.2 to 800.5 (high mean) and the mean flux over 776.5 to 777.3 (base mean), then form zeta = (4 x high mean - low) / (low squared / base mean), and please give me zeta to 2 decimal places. 2.86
